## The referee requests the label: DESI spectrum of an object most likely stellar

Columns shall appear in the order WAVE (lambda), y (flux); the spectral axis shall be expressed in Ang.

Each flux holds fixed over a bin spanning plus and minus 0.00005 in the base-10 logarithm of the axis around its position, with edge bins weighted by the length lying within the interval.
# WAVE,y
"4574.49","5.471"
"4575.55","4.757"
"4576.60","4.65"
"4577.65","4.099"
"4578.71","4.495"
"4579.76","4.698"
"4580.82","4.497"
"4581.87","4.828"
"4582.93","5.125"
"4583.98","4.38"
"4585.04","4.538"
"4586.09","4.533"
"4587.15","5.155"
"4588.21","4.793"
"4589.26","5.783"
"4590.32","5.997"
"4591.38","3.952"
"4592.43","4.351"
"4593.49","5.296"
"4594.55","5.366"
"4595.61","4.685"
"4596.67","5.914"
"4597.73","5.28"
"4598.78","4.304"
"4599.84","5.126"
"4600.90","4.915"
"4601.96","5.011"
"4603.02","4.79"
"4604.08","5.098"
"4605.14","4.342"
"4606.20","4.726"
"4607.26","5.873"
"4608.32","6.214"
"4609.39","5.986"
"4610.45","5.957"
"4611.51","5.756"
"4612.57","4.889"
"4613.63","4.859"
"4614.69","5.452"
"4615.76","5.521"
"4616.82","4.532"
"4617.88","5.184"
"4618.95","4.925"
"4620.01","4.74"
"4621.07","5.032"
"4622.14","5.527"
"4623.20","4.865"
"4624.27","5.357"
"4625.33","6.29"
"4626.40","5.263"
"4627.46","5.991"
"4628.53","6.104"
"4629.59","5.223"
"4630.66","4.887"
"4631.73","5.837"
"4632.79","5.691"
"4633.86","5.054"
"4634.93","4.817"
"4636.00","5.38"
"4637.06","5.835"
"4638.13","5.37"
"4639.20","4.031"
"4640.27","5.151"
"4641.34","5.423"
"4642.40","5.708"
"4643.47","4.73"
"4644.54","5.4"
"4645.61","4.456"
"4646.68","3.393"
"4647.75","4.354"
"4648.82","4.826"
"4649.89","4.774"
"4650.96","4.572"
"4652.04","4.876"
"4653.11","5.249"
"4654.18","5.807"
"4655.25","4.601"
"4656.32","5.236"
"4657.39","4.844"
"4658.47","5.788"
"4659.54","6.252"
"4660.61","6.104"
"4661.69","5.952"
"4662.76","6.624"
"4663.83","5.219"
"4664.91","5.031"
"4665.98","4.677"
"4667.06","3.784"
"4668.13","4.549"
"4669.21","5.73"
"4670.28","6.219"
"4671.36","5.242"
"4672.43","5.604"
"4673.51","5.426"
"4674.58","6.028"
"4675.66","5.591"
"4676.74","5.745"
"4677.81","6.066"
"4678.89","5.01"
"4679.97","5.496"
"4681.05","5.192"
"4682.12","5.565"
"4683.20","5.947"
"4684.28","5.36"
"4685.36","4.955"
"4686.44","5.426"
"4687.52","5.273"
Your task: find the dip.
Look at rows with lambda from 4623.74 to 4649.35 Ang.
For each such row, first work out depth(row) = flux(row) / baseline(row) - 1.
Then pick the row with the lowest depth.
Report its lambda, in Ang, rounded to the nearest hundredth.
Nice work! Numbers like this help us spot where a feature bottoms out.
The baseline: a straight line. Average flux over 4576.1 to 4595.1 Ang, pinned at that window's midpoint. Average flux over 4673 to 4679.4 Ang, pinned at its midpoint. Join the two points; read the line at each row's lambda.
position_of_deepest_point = 4646.68 Ang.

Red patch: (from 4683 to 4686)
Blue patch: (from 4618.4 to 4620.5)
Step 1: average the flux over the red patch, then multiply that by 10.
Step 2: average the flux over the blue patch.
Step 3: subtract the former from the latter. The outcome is -49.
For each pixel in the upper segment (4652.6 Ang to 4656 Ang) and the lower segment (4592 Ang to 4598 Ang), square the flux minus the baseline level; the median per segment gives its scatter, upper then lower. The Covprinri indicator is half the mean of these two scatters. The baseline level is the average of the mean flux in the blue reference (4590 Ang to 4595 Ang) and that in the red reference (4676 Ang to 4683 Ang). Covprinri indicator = 0.12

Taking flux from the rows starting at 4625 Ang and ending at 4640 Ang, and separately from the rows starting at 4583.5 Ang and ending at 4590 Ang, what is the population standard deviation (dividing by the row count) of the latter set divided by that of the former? 0.82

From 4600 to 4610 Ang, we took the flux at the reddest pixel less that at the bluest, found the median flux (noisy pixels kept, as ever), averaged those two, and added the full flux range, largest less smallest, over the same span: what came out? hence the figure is 4.91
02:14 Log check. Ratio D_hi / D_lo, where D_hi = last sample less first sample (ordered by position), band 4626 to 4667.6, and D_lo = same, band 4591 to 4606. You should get -3.8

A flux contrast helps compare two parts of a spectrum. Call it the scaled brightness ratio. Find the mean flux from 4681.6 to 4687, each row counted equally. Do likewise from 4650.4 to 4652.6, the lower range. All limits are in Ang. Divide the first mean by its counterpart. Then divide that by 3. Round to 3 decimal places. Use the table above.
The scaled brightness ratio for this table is 0.385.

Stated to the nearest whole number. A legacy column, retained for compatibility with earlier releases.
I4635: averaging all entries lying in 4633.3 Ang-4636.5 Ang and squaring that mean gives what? 26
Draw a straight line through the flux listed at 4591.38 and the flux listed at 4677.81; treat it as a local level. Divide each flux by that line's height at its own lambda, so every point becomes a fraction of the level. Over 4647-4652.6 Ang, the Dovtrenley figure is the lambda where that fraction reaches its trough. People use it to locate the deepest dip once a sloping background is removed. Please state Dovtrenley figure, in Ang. 4647.75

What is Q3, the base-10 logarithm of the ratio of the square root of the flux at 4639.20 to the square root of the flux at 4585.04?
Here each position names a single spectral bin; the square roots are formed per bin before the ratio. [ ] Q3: -0.03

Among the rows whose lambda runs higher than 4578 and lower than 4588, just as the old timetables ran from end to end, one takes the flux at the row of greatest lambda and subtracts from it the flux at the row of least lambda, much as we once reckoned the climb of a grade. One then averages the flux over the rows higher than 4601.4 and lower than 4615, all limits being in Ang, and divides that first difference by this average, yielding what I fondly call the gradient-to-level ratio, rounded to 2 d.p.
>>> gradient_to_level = 0.12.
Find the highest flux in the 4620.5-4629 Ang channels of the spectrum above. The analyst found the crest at 6.29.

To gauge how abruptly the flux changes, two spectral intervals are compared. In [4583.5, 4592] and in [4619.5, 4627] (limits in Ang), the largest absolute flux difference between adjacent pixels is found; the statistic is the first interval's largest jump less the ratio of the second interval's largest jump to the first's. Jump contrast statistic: 1.5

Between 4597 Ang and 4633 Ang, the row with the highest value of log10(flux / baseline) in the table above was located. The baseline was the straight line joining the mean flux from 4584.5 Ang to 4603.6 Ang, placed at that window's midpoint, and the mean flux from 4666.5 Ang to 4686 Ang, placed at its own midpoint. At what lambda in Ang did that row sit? 4608.32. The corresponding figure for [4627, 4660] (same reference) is 4628.53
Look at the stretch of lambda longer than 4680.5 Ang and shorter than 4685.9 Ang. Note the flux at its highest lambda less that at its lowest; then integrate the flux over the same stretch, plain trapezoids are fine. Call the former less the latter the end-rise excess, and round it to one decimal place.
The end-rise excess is -29.4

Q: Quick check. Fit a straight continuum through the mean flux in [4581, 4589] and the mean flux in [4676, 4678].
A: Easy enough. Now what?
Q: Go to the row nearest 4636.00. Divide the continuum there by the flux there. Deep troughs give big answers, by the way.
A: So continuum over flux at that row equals 1.00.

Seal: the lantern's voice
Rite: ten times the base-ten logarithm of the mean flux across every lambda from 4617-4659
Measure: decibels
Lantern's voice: 7.11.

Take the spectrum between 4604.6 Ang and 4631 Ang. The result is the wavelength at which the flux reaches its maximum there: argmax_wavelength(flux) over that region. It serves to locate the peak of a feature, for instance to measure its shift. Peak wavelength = 4625.33 Ang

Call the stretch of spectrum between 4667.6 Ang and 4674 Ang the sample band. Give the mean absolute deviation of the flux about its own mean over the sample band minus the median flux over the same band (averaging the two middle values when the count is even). -5.13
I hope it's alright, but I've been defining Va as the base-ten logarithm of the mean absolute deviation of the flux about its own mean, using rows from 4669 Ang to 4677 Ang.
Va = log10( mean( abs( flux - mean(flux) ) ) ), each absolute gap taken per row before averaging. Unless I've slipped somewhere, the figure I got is -0.6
